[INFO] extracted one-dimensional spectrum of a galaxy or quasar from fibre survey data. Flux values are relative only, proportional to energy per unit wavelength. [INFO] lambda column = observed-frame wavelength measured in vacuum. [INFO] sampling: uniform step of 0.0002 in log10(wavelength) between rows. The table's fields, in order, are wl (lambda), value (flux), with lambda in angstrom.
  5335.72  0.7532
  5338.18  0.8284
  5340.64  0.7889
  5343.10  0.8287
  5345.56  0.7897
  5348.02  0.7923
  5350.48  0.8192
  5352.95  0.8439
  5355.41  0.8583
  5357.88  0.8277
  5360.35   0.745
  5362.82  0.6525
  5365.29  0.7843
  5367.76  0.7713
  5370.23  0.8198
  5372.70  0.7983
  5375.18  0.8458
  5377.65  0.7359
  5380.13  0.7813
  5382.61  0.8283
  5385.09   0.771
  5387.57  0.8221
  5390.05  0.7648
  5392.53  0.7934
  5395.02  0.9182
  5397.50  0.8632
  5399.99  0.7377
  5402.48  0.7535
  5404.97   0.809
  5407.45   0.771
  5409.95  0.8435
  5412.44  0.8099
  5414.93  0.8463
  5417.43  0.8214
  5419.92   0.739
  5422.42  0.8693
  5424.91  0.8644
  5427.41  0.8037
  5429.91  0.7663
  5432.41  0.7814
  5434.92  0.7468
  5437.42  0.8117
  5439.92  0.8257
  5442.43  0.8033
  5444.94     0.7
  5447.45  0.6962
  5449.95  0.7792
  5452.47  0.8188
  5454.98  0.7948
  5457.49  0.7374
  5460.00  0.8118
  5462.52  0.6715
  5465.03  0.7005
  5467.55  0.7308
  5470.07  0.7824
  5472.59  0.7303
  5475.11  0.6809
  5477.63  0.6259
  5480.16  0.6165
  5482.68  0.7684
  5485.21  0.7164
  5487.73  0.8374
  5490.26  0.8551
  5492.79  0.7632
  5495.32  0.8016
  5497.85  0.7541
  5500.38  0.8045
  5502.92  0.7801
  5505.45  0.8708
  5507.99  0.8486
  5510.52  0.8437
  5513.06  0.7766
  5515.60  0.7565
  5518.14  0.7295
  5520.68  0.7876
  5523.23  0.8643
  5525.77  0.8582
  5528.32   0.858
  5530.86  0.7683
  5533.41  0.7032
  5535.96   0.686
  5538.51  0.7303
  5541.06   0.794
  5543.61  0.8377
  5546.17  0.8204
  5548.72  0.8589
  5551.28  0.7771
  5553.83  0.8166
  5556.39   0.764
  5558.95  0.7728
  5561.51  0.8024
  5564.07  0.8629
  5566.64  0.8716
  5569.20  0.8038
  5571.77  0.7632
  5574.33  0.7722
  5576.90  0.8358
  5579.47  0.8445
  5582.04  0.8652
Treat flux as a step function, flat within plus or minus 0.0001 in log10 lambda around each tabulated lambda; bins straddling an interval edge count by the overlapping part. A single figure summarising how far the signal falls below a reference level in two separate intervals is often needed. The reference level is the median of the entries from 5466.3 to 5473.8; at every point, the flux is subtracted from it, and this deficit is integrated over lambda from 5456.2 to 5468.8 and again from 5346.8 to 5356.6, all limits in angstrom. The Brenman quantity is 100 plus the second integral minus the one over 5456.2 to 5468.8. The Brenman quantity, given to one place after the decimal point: 99.0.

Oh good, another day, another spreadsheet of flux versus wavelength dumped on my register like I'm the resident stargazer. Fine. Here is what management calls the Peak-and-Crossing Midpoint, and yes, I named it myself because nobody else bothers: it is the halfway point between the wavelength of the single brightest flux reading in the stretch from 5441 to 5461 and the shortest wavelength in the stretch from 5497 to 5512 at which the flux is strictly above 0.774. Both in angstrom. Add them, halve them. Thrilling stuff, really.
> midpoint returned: 5476.4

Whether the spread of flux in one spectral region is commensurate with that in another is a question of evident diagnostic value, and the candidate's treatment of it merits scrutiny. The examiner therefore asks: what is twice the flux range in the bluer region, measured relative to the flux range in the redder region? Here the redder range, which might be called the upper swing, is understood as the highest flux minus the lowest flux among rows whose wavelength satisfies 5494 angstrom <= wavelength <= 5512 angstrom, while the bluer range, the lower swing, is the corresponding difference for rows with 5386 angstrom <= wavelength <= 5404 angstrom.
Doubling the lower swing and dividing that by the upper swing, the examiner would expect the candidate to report 3.1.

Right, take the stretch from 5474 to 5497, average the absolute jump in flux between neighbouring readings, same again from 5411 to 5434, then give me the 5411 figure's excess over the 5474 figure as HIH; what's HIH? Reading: -0.018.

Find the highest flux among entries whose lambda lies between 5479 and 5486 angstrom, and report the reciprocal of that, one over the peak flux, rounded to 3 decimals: 1.301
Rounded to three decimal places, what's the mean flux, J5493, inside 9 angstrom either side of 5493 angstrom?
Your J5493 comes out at 0.790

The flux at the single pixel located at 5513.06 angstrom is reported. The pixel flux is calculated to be 0.7766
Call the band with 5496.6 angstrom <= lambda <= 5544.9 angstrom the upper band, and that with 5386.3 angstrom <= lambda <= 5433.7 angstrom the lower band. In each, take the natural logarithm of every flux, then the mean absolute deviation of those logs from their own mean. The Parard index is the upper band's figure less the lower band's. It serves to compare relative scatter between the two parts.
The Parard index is 0.011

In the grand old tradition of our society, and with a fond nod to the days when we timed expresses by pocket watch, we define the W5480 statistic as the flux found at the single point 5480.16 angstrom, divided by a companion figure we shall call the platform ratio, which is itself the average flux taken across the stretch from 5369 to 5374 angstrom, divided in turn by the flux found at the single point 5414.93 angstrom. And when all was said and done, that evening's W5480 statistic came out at 0.64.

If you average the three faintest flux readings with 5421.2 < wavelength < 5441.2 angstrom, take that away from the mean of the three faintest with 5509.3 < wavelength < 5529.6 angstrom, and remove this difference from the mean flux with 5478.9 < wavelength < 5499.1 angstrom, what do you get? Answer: 0.77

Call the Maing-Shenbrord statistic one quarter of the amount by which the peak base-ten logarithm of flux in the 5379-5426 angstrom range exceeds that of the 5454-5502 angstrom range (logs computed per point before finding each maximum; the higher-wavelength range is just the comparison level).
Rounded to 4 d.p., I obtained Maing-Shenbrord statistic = 0.0077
